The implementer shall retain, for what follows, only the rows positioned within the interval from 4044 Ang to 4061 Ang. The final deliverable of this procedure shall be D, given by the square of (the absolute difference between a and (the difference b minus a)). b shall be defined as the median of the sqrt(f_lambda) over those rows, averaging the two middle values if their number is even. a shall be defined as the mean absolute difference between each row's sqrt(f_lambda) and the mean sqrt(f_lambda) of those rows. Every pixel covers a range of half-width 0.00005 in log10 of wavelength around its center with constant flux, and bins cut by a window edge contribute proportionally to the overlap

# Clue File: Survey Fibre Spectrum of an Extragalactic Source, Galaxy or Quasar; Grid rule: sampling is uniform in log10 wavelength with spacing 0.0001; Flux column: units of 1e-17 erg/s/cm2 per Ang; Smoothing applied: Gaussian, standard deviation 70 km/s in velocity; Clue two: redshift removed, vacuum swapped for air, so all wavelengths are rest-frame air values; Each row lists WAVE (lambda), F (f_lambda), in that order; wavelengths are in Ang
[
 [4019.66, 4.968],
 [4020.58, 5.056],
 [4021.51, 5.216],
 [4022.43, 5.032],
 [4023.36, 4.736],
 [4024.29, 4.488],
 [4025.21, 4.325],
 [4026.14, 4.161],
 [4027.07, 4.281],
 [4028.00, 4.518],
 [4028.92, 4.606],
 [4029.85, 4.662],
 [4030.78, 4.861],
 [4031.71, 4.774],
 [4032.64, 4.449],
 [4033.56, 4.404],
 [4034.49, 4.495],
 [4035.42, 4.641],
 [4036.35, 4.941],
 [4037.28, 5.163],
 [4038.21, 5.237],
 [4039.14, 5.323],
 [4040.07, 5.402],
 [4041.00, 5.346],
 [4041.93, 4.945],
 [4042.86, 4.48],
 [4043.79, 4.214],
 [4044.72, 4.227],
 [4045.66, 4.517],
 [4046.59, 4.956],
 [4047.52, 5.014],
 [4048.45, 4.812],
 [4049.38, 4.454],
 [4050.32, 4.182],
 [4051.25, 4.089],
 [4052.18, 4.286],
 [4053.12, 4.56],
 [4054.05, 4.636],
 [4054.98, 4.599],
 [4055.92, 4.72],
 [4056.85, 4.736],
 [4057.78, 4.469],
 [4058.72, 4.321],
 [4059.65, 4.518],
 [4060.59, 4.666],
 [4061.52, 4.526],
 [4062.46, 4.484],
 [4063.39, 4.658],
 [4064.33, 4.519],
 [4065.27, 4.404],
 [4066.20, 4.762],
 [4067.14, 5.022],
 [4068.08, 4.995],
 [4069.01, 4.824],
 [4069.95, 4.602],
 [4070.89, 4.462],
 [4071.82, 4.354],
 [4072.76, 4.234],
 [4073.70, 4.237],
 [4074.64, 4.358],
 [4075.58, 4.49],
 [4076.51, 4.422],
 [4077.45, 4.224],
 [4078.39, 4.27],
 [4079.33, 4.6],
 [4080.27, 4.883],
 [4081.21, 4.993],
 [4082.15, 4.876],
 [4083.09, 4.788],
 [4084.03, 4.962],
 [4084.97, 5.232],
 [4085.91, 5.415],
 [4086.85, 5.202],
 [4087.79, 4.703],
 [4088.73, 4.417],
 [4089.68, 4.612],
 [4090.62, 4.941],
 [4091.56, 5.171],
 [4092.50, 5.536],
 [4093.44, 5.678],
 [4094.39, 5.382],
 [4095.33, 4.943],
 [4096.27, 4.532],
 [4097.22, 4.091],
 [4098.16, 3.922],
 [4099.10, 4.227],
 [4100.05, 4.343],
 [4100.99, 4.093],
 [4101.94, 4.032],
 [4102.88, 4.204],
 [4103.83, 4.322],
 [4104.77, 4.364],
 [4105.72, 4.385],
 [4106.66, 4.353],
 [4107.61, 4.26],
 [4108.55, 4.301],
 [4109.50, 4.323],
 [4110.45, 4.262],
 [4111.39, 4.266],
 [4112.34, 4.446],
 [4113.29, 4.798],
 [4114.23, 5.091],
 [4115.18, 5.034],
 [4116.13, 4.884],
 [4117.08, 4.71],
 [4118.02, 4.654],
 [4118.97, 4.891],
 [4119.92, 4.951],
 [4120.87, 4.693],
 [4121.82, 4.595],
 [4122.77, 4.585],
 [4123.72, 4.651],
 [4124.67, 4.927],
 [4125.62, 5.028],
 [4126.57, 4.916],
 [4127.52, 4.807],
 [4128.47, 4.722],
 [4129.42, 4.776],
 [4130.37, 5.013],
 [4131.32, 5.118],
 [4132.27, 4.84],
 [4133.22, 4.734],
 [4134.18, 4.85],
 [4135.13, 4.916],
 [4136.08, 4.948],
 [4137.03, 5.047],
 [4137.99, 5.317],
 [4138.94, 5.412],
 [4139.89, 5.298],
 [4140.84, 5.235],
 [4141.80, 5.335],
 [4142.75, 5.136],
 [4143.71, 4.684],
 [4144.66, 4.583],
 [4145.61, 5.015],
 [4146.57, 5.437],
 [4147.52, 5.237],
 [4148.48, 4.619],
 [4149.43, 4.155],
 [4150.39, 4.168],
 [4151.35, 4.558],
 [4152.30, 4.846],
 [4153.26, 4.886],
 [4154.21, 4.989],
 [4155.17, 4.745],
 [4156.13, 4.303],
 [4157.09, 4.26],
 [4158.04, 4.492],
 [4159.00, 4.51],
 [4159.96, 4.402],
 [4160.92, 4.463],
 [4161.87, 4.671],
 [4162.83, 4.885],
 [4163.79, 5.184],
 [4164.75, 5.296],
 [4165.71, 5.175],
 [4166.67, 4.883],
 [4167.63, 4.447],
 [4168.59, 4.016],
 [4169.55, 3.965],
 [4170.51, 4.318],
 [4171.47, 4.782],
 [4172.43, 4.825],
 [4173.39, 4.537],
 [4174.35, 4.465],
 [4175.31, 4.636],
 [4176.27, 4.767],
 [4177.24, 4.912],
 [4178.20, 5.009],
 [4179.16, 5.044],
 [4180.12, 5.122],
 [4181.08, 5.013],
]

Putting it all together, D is 4.14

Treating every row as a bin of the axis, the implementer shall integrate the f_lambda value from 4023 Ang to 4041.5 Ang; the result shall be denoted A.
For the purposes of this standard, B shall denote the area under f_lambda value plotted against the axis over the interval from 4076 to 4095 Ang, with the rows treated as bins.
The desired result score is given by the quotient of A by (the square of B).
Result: 0.0101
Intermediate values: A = 88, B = 93.4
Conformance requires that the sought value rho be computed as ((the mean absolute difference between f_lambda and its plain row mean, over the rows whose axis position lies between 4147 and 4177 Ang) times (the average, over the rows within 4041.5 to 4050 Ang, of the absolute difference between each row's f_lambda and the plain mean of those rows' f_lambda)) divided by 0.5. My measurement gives 0.15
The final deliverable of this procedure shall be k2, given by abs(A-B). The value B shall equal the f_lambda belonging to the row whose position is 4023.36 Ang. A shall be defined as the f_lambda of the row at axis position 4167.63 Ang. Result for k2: 0.29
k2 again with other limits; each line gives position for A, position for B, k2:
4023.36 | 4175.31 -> 0.10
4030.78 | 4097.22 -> 0.77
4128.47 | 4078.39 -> 0.45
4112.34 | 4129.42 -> 0.33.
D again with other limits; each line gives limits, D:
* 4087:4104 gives 3.65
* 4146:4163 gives 4.05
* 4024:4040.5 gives 4.04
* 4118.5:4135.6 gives 4.60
